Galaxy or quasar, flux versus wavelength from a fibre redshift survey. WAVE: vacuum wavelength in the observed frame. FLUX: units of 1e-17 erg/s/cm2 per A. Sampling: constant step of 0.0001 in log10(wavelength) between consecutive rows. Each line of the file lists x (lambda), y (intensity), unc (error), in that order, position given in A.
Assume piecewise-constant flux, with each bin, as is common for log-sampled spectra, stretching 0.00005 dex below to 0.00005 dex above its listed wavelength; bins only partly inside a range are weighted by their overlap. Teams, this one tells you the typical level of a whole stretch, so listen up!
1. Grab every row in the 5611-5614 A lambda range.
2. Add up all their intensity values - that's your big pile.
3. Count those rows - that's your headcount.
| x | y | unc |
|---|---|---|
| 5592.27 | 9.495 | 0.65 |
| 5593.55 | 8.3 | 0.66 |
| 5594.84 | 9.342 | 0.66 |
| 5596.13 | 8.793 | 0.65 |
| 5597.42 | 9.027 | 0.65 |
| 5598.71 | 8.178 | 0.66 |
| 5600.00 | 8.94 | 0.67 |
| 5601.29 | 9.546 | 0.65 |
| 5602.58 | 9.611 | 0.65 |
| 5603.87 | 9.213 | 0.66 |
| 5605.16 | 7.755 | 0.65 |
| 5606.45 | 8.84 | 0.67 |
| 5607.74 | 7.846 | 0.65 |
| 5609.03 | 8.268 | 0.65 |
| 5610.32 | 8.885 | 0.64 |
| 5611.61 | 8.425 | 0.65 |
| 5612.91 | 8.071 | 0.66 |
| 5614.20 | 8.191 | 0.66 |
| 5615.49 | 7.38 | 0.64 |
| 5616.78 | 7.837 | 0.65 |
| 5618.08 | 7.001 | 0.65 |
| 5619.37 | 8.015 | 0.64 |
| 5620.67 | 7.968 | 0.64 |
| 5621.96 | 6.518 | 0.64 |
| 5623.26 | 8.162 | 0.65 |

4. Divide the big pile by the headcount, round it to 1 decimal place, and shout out 8.2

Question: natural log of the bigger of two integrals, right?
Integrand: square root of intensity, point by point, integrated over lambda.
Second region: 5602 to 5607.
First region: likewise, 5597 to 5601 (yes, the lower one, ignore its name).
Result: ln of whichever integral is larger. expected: 2.7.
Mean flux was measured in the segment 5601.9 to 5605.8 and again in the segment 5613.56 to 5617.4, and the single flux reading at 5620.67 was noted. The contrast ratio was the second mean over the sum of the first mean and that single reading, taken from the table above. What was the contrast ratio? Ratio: 0.464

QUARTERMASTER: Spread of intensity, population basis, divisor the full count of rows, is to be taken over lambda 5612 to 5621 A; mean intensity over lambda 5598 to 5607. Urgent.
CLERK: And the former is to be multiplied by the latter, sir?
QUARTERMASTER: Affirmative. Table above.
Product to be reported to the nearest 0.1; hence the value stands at 3.5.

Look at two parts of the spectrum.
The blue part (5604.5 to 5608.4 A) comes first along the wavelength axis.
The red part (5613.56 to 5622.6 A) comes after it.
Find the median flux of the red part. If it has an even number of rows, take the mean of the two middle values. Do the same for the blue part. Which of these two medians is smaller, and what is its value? 7.8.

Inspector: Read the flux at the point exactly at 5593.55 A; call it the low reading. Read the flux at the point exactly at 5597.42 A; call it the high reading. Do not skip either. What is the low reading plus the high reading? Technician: 17.3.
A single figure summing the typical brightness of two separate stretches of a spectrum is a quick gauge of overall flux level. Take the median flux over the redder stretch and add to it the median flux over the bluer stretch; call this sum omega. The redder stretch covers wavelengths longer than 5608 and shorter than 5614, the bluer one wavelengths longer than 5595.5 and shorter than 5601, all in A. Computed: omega 17.2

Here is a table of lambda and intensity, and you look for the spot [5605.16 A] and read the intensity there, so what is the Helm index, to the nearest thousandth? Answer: 7.755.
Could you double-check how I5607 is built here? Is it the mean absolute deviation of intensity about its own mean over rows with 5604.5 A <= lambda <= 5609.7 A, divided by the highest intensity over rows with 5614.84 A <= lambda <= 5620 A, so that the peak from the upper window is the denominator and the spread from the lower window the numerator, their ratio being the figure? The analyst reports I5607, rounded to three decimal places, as 0.047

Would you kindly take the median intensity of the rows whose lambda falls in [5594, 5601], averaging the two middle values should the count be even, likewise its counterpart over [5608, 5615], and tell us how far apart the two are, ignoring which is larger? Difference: 0.67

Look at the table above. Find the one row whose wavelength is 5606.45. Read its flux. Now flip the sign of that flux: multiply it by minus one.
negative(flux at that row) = -8.8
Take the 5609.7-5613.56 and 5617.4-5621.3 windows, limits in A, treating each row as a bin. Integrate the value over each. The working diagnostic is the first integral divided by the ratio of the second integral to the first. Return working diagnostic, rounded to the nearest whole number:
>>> 36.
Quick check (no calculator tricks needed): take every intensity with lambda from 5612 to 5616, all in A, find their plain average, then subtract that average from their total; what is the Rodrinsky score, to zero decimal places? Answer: 16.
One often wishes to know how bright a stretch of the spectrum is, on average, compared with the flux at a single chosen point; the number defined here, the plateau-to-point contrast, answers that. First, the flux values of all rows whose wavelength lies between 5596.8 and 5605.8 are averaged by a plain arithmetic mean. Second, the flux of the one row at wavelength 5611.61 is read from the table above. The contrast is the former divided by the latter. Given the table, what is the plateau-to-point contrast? 1.06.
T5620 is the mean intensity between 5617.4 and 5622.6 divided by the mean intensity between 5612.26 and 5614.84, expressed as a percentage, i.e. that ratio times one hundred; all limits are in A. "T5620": 90.7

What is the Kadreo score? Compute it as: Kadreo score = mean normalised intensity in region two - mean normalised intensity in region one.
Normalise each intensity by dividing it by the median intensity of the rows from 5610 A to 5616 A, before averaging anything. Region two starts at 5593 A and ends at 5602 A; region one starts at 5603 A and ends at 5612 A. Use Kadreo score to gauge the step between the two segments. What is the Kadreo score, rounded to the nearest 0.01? 0.05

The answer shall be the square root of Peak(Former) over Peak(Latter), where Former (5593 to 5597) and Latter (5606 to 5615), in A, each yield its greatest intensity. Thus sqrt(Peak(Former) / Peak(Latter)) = 1.03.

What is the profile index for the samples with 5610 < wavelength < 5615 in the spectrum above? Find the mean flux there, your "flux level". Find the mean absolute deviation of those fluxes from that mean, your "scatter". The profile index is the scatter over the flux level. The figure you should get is 0.031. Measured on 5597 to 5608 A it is 0.064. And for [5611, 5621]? 0.043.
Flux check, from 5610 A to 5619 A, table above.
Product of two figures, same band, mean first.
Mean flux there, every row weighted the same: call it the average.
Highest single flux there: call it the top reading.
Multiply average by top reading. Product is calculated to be 71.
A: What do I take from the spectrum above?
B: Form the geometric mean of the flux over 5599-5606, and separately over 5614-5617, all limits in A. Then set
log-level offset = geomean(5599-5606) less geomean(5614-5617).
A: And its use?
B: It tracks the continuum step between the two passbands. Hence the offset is 1.2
